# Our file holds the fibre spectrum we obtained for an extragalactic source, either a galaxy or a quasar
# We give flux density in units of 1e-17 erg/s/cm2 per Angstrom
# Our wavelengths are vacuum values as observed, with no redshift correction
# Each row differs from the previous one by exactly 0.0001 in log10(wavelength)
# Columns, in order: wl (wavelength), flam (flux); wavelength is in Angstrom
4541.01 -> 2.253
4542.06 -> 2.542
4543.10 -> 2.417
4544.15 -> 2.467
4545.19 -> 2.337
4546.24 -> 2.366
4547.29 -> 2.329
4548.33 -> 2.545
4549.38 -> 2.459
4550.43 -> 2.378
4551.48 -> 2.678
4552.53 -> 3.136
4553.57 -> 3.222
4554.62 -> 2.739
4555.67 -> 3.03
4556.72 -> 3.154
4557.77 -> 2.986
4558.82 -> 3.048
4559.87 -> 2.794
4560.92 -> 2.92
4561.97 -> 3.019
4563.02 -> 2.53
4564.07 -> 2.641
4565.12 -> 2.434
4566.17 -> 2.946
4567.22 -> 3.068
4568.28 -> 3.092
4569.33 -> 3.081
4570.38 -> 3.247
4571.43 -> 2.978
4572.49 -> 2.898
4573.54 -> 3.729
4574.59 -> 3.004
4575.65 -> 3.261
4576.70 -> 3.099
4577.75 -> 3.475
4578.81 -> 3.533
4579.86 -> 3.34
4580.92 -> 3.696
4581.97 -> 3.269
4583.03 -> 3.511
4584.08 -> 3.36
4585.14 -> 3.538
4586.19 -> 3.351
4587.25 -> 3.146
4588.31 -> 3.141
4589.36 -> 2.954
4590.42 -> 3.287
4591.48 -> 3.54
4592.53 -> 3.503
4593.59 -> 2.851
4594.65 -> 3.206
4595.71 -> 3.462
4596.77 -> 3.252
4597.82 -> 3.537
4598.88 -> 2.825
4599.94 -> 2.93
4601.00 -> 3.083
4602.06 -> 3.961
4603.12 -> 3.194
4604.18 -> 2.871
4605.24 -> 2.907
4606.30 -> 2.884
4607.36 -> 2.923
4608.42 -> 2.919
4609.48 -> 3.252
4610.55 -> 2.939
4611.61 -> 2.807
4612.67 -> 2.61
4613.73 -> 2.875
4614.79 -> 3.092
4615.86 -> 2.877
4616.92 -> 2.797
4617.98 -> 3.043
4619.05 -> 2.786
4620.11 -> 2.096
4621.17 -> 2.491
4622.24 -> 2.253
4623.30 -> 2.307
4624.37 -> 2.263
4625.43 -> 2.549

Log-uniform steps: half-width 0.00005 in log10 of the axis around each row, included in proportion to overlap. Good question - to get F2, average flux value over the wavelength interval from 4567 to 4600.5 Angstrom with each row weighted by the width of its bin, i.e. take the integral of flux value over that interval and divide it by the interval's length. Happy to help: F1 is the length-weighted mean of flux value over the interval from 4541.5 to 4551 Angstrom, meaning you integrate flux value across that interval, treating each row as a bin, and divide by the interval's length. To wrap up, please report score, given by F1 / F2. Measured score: 0.75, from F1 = 2.43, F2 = 3.26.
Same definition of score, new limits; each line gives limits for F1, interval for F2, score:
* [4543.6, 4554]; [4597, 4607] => 0.83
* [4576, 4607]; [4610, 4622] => 1.19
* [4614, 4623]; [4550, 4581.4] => 0.88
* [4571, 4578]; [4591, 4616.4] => 1.03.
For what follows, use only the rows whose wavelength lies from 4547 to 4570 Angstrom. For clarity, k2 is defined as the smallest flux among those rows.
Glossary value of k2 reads 2.329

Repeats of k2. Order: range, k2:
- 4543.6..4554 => 2.329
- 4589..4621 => 2.096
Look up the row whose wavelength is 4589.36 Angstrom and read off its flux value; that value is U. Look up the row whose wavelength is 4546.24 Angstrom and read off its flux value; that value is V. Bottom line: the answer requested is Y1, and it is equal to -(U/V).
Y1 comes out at -1.25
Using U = 2.954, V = 2.366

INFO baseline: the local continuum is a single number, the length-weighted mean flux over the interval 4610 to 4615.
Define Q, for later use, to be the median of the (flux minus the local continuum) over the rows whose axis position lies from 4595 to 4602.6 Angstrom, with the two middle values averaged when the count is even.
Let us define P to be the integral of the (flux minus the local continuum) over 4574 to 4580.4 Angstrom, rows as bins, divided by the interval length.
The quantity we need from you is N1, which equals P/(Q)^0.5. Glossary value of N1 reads 0.7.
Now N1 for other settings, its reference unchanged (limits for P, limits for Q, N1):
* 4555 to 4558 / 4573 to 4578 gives 0.3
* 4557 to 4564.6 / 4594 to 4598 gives 0.0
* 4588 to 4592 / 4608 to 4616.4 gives 1.8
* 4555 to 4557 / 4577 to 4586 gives 0.3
